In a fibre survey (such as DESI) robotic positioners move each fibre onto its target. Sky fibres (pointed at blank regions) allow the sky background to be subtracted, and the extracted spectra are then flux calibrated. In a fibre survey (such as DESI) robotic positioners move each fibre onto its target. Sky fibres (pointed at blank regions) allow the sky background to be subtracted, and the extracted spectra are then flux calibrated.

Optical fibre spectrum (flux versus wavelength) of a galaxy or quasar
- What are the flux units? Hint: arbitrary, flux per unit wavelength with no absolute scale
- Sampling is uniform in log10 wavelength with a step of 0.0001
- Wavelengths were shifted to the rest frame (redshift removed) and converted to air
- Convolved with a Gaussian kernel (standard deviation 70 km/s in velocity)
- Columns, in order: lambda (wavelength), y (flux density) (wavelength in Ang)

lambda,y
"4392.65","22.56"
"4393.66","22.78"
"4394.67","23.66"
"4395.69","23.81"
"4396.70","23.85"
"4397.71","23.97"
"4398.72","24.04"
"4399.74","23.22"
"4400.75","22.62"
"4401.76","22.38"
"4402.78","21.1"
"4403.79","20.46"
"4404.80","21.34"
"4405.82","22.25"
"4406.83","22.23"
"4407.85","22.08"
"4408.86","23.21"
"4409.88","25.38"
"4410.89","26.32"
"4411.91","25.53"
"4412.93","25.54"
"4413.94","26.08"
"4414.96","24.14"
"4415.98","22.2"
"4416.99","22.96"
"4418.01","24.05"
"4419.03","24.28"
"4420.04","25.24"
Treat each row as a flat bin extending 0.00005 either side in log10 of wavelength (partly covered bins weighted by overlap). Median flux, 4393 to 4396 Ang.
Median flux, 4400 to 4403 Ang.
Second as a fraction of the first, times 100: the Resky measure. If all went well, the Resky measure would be 95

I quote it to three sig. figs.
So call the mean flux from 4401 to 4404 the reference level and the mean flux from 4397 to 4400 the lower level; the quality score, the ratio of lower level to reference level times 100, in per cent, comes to 111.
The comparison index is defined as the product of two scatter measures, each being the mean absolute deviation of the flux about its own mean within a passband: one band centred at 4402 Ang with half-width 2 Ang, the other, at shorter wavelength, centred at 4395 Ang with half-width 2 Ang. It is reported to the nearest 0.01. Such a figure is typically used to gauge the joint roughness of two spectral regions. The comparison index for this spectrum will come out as 0.32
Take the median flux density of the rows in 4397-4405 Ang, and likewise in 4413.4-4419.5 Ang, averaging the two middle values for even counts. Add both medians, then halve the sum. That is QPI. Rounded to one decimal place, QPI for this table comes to 23.3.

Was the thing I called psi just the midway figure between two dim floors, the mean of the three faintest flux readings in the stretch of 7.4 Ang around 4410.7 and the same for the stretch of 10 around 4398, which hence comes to 22.8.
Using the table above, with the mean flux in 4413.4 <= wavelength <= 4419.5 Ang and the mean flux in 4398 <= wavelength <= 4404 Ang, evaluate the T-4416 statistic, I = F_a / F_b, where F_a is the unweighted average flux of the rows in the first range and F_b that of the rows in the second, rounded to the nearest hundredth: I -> 1.07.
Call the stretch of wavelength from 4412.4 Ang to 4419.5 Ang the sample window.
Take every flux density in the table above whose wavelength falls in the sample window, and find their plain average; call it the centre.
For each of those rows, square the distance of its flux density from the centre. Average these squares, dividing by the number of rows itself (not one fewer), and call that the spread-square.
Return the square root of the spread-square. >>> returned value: 1.2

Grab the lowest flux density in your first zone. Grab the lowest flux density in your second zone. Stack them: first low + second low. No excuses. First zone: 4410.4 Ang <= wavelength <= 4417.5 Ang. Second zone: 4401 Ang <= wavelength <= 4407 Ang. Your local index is 42.7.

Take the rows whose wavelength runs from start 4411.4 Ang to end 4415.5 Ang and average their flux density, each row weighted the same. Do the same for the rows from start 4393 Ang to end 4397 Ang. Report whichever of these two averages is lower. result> 23.5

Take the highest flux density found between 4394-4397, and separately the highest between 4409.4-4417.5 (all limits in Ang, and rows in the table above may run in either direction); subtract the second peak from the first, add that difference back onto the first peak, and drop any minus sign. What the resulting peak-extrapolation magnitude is 21.4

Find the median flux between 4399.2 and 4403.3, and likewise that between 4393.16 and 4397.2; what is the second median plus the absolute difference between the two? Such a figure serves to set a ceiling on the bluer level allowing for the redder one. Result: 25.0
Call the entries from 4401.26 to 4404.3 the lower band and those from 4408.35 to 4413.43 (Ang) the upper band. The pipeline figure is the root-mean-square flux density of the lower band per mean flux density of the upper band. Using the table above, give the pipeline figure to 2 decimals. 0.85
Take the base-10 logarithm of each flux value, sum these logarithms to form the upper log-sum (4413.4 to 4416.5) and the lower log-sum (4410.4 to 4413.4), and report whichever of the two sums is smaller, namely 4.15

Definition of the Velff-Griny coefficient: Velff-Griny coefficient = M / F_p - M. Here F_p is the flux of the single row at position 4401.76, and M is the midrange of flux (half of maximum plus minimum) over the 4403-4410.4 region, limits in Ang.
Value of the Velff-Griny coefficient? -21.9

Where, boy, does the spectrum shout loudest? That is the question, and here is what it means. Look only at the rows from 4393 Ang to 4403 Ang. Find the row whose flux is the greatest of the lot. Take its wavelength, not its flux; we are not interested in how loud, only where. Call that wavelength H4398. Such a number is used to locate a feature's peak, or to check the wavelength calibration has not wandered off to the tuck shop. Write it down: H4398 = 4398.72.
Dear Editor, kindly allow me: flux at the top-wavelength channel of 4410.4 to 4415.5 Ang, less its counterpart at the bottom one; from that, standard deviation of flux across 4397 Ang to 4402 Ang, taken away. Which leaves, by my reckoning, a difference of -2.9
